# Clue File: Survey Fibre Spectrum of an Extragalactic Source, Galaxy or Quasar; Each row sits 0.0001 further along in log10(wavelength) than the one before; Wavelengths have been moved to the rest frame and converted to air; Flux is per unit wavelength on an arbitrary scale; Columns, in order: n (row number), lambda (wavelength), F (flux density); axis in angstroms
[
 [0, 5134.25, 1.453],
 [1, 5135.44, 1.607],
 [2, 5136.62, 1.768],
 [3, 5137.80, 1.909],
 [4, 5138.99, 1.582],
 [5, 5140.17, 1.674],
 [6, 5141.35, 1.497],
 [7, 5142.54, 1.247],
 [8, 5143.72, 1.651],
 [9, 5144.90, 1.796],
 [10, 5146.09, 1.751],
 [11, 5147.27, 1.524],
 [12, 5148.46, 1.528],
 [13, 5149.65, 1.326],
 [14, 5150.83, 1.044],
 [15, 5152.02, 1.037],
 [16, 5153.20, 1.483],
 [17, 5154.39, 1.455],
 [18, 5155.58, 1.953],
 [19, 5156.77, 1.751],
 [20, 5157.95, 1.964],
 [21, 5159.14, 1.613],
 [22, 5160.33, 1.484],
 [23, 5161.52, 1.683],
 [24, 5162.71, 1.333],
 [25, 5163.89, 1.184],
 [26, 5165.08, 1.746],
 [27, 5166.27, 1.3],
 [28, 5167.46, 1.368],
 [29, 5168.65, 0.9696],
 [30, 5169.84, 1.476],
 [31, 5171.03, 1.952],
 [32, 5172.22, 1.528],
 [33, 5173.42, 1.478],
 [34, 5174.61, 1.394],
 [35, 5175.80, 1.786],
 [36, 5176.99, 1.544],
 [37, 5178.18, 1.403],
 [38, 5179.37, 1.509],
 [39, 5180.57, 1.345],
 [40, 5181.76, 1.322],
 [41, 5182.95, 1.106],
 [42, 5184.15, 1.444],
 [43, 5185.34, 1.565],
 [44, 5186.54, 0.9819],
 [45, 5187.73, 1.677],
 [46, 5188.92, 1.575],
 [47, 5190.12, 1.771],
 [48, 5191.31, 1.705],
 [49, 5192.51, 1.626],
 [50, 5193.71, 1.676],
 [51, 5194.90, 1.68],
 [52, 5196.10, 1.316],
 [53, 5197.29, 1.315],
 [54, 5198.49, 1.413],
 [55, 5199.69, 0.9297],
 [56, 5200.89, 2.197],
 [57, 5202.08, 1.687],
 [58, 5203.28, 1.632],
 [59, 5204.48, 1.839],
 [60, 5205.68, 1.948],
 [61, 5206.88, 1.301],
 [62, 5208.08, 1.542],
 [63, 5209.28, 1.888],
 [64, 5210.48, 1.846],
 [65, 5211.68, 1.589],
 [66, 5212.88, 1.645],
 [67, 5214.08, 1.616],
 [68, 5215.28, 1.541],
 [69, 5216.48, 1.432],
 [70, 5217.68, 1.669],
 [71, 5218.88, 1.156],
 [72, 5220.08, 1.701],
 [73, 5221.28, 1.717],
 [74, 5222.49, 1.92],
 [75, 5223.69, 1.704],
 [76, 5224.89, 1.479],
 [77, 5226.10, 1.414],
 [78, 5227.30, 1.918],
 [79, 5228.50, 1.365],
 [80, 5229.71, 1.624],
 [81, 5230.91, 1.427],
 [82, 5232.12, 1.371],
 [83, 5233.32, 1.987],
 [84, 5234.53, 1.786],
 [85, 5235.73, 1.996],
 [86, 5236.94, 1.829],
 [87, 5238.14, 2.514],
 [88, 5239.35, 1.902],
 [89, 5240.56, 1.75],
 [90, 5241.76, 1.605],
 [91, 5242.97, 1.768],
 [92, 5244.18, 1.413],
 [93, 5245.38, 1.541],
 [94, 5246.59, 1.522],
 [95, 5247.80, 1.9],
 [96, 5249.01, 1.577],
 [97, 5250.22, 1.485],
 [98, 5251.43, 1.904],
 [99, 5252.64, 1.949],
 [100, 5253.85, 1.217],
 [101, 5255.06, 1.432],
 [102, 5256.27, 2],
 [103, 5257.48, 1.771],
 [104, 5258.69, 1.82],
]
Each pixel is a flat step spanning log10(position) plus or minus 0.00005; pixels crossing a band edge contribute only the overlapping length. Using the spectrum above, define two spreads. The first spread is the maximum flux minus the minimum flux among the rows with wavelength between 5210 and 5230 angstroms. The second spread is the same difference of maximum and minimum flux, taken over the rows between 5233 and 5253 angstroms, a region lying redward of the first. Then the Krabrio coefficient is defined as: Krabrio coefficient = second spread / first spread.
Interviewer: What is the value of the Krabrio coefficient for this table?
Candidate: 1.44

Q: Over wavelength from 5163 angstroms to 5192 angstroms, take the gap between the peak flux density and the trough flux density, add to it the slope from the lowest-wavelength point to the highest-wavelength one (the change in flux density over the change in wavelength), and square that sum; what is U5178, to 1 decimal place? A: 1.0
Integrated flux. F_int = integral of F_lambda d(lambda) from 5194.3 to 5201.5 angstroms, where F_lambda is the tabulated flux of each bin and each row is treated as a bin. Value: 10.6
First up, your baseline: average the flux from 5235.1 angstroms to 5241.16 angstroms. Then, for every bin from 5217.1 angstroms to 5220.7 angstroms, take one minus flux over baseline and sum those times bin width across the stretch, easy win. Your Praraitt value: 0.9 angstroms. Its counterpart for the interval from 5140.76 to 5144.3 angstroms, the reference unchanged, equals 0.9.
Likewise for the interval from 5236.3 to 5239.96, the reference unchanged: -0.2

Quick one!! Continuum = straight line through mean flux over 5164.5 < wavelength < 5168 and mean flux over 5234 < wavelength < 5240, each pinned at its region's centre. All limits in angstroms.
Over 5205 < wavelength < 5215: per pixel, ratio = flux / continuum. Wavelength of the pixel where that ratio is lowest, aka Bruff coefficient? 5206.88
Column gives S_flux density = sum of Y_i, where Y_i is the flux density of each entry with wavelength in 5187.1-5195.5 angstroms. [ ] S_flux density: 11.7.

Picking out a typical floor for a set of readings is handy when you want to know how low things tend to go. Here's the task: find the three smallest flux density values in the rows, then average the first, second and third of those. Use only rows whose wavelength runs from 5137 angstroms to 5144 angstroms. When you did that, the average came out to 1.44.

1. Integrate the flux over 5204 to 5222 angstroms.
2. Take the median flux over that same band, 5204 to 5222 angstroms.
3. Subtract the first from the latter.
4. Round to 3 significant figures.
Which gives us -27.7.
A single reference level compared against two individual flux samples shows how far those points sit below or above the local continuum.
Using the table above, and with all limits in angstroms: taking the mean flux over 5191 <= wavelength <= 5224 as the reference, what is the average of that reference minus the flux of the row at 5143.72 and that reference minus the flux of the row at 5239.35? -0.16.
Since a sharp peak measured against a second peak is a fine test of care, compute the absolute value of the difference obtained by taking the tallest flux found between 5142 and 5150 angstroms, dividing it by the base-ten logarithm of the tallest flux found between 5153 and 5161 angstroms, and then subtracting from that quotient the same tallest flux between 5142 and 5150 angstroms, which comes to 4.3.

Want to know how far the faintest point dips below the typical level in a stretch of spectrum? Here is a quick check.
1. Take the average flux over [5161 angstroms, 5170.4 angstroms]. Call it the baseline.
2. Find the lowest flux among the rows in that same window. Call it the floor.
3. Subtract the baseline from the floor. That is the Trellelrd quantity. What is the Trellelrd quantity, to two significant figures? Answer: -0.41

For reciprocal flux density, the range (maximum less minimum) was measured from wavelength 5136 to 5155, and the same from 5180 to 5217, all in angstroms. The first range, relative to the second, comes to 0.71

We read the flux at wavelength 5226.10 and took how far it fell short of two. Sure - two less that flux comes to 0.59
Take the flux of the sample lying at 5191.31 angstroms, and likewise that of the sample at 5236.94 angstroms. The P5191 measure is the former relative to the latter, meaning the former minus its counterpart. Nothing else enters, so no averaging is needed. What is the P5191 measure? -0.12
